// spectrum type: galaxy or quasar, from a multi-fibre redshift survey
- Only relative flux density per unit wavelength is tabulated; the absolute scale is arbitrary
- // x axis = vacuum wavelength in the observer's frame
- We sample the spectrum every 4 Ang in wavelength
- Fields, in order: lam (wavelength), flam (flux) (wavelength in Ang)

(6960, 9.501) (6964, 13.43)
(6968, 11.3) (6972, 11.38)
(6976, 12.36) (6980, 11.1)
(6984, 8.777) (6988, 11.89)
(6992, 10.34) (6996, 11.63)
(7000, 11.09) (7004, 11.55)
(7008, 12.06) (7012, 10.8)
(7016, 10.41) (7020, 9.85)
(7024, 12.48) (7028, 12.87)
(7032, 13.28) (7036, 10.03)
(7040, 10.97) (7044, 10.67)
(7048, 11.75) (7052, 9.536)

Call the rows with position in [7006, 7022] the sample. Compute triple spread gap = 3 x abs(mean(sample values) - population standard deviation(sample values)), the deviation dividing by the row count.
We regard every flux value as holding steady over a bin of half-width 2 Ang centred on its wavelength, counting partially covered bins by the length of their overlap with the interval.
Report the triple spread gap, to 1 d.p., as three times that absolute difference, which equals 29.9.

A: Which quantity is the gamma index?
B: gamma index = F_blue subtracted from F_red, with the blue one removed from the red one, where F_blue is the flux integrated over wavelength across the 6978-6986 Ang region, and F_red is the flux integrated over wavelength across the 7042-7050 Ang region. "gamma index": 10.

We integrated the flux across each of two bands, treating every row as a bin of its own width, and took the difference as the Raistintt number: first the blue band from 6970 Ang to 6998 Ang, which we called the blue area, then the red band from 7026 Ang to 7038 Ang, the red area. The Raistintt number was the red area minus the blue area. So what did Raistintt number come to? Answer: -165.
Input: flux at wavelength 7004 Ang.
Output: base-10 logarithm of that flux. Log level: 1.06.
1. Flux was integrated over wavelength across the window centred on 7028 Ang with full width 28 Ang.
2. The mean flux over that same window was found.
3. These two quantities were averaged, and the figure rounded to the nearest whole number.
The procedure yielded 165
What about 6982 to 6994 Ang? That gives 67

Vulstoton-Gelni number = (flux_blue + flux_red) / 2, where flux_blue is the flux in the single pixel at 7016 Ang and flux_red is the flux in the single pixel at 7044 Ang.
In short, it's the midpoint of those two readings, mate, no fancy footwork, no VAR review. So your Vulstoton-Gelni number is 10.5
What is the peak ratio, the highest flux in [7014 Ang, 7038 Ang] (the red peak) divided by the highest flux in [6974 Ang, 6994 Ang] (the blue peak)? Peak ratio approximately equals 1.07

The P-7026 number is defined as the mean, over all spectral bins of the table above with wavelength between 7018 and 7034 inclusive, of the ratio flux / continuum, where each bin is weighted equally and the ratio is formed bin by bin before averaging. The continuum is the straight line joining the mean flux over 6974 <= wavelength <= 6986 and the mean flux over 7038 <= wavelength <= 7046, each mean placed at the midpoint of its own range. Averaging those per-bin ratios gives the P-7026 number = 1.12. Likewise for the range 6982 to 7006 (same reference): 1.01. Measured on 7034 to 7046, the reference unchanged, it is 0.98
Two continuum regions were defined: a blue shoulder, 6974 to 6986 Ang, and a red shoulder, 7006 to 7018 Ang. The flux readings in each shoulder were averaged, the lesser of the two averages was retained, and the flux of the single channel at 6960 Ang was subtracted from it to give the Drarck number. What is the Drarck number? 1.2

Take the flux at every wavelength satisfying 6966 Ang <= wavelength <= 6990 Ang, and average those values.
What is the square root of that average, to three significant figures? 3.34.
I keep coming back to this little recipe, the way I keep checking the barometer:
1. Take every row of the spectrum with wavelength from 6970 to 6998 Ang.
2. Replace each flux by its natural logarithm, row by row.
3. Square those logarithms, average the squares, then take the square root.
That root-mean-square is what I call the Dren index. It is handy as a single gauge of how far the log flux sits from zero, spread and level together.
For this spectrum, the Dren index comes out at 2.40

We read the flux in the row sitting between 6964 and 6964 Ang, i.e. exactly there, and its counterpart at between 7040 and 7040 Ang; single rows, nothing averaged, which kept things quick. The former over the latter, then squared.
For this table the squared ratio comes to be 1.5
